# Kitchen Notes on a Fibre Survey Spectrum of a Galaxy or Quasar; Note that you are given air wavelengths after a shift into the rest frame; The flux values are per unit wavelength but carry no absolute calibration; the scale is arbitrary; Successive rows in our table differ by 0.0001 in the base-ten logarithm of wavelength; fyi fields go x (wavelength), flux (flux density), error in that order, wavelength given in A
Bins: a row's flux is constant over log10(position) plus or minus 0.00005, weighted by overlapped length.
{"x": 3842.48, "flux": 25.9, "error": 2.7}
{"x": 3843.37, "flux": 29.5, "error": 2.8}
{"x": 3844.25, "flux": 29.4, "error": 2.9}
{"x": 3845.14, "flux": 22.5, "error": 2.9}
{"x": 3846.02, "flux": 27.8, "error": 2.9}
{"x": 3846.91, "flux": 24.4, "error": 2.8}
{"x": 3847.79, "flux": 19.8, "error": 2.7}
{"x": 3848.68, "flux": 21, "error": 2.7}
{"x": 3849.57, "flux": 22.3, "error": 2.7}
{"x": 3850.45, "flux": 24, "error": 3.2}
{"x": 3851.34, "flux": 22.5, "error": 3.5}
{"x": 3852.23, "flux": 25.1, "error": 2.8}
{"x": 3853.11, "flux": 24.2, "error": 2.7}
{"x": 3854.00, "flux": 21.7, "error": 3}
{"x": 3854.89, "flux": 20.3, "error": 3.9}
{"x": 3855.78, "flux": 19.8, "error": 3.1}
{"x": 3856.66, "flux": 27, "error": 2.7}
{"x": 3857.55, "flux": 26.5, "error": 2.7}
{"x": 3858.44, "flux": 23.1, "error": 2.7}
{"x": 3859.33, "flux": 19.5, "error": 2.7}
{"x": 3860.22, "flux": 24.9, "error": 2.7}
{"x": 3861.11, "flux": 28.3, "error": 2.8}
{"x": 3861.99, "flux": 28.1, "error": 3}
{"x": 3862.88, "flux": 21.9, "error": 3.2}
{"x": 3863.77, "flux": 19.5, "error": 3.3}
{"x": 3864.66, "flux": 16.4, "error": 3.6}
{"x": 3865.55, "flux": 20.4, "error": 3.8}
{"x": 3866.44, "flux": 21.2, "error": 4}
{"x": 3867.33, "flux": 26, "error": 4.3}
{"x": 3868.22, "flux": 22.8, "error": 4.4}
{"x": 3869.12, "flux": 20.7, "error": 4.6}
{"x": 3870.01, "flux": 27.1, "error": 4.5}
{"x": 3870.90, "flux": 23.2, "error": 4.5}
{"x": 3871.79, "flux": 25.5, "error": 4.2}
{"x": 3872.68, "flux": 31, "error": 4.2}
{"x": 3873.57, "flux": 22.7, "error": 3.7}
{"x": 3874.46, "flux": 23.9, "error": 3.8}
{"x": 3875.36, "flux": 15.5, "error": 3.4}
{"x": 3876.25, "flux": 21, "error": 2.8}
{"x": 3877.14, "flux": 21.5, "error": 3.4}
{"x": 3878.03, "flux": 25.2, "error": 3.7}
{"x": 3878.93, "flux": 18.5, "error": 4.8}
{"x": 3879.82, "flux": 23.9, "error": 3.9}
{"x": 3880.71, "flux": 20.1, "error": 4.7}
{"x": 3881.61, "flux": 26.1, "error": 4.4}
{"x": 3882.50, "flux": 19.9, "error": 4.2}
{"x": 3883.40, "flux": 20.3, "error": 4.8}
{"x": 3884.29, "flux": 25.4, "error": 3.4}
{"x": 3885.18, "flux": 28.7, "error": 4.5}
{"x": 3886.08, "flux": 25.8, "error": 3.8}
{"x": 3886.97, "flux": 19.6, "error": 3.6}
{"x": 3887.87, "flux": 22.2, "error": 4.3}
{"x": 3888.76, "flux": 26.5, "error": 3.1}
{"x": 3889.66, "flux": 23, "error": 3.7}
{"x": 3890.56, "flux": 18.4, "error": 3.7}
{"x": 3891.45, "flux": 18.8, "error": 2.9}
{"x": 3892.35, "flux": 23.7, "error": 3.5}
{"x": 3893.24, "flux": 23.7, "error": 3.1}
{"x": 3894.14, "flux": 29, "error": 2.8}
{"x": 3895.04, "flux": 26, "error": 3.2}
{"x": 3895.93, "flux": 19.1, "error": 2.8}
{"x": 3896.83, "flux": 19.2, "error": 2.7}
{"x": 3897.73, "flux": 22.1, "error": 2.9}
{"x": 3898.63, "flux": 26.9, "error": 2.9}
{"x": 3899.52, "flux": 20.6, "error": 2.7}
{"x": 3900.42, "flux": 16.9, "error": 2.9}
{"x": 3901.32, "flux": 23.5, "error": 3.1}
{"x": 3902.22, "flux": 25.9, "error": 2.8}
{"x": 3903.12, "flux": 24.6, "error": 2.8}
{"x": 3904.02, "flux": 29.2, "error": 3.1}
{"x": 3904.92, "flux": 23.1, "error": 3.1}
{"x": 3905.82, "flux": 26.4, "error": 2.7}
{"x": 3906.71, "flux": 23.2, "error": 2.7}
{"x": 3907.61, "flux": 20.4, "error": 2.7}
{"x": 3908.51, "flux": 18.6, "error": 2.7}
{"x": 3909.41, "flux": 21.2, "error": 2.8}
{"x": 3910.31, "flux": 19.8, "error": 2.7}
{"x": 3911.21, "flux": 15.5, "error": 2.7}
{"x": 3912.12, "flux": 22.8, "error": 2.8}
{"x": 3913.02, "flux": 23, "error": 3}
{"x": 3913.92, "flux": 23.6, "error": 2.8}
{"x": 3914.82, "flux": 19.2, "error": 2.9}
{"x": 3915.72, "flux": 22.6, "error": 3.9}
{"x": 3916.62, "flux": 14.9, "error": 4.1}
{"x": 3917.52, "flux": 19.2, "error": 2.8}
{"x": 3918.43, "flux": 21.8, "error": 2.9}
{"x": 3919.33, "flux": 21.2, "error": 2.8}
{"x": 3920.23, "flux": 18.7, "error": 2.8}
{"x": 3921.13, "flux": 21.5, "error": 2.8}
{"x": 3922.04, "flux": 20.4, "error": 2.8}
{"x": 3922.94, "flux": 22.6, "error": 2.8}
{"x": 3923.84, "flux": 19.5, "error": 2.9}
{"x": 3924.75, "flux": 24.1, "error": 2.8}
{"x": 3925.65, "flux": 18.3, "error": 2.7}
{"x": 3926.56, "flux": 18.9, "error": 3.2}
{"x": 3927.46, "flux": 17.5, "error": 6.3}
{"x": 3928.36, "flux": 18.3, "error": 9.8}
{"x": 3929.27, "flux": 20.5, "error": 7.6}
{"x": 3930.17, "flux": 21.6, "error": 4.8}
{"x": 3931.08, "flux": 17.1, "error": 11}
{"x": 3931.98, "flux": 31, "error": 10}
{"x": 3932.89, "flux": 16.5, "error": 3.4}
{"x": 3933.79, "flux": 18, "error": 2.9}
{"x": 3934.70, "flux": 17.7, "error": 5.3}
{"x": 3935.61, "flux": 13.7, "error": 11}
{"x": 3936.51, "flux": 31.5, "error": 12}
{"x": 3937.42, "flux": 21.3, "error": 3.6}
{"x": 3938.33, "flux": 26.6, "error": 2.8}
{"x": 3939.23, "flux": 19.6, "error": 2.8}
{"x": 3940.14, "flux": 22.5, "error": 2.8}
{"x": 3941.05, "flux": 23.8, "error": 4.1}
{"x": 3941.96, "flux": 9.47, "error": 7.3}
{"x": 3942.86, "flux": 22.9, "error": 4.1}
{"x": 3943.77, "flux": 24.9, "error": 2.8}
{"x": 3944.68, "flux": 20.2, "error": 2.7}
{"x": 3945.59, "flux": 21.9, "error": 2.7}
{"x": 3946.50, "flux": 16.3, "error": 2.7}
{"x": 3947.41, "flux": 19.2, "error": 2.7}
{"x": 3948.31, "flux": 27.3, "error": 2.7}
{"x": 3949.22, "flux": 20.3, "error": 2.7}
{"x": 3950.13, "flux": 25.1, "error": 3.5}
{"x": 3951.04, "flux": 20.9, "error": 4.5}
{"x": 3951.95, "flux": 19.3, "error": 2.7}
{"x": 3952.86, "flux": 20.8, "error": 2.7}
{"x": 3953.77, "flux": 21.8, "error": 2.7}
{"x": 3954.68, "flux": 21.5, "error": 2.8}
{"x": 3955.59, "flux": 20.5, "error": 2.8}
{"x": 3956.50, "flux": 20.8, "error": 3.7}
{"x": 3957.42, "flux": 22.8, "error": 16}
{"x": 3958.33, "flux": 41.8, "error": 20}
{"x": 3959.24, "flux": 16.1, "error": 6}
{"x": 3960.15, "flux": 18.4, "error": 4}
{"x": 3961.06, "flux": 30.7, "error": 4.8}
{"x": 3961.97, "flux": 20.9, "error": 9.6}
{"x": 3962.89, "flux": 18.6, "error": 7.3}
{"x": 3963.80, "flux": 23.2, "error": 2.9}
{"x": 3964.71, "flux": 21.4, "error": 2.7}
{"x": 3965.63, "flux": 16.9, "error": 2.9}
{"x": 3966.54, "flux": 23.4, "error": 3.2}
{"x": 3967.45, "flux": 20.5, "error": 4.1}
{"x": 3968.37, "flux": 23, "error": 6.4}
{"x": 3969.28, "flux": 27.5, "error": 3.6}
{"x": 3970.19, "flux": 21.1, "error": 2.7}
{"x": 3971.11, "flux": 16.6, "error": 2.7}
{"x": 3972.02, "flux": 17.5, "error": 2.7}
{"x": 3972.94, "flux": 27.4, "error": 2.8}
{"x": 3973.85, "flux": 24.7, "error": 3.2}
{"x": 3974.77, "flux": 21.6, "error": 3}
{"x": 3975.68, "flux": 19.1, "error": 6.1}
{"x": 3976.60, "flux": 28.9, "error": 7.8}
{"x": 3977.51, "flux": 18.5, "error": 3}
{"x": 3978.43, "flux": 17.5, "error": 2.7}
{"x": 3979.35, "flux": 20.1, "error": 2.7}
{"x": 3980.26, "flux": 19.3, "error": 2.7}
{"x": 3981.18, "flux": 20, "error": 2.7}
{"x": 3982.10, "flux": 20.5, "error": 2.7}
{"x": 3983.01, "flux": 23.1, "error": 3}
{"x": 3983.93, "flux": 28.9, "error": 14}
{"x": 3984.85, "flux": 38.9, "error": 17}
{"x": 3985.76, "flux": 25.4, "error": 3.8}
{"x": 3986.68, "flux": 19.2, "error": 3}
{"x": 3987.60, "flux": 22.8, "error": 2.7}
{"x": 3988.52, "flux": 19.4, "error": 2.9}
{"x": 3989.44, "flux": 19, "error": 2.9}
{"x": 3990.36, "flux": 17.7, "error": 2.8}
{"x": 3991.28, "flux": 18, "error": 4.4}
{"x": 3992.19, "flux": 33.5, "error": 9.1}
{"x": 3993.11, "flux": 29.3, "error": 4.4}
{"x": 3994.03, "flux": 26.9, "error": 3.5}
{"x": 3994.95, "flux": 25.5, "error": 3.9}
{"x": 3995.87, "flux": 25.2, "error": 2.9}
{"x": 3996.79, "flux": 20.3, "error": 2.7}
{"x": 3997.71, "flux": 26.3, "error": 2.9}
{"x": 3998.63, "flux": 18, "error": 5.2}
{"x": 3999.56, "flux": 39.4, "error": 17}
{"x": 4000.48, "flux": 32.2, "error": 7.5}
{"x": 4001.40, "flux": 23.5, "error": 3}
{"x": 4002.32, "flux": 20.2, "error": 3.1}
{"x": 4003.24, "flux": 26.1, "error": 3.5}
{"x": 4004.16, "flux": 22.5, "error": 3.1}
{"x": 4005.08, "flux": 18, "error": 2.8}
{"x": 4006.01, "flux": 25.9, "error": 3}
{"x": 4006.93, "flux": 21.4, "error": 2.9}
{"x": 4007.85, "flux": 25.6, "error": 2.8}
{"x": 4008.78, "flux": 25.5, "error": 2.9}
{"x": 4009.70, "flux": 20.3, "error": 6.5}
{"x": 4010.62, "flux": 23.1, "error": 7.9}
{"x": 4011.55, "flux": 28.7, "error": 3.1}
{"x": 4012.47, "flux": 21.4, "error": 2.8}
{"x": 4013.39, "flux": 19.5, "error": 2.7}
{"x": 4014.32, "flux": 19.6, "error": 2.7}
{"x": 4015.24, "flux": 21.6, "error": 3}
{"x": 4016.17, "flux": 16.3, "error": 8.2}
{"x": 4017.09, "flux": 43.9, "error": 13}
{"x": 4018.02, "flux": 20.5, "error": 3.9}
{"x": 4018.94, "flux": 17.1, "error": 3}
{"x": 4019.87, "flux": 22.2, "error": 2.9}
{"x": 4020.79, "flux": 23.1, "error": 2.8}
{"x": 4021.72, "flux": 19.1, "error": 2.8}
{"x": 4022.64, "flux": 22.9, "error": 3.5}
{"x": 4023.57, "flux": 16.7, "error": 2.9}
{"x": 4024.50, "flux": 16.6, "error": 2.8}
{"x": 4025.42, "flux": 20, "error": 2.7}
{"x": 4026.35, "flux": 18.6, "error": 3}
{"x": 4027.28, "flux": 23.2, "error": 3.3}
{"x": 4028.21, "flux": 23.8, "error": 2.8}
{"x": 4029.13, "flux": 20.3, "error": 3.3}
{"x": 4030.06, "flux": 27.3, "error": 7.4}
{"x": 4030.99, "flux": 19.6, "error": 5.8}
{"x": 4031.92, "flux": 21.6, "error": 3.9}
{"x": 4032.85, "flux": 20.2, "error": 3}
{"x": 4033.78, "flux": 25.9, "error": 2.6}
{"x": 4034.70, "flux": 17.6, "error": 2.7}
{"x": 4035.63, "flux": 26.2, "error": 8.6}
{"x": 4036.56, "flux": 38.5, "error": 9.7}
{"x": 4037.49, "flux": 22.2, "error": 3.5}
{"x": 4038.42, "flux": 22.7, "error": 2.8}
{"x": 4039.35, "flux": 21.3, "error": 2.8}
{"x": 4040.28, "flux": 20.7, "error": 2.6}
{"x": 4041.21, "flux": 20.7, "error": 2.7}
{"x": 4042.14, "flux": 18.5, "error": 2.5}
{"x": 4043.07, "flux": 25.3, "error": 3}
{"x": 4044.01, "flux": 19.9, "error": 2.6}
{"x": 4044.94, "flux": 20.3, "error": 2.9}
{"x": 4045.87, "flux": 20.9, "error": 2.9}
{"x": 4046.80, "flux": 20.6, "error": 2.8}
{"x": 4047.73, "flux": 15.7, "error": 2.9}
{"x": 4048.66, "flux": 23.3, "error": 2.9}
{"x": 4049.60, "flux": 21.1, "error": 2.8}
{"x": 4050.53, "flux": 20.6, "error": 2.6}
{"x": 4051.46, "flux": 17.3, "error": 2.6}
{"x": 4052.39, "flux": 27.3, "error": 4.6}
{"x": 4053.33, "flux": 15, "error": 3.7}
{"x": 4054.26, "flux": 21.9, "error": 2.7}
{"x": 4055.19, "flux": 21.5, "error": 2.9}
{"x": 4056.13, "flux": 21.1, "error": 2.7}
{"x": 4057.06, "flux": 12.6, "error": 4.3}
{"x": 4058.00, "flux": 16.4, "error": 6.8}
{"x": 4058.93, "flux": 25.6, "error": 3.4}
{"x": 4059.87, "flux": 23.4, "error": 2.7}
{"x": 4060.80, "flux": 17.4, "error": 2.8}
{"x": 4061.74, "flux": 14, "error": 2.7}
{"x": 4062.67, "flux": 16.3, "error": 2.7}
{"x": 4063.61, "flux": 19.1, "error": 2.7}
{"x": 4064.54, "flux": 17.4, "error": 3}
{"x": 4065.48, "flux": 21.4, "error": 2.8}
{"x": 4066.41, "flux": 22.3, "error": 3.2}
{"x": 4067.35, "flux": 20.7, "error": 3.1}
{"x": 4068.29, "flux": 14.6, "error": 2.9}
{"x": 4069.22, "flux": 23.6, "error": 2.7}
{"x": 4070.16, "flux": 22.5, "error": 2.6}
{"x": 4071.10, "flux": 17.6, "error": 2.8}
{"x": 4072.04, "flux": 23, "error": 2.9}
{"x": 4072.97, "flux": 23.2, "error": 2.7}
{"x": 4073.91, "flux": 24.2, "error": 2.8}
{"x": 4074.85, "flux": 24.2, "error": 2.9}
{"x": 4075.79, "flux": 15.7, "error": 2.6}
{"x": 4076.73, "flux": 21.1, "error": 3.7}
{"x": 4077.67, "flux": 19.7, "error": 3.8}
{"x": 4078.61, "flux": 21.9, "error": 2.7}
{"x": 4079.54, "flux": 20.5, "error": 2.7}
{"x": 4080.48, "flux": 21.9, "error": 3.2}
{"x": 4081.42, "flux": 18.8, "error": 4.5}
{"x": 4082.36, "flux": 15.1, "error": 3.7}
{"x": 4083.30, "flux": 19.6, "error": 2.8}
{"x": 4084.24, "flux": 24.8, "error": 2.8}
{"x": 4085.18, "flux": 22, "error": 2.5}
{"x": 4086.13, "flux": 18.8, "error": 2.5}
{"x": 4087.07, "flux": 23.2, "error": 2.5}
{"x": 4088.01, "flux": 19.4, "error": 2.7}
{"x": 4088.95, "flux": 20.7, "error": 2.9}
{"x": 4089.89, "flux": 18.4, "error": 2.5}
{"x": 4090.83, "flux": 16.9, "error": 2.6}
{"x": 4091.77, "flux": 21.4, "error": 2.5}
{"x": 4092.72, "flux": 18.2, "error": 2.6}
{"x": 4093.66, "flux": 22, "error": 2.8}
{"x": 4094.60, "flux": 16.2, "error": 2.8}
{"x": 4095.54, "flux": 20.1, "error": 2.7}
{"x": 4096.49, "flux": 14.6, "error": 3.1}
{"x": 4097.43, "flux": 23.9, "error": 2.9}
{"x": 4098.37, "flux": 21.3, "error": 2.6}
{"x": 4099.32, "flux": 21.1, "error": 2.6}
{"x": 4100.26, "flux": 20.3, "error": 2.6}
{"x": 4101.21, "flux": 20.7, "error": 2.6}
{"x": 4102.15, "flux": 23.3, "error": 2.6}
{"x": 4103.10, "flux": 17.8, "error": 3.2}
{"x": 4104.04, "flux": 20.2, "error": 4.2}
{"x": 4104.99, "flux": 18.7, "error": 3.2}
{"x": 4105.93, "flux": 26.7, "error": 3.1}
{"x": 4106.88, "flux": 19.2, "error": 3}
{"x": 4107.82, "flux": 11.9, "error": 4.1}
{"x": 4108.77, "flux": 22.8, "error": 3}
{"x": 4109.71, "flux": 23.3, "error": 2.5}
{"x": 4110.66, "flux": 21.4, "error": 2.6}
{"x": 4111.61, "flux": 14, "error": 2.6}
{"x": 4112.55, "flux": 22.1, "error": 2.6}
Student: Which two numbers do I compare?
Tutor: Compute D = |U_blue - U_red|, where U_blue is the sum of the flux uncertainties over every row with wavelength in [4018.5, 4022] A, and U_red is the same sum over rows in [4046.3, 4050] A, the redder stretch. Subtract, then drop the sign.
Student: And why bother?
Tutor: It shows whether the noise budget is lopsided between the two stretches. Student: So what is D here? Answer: 0.1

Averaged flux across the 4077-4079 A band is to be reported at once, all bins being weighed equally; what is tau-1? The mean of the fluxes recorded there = 21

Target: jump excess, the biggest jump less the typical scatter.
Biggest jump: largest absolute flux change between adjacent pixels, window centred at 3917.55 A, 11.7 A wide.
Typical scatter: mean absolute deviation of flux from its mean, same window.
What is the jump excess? 5.9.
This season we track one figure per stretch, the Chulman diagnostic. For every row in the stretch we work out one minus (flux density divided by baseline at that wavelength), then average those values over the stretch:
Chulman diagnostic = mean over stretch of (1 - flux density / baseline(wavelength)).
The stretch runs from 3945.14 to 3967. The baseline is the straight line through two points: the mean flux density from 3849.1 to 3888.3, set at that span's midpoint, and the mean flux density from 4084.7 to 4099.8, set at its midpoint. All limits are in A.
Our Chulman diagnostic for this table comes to -0.013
